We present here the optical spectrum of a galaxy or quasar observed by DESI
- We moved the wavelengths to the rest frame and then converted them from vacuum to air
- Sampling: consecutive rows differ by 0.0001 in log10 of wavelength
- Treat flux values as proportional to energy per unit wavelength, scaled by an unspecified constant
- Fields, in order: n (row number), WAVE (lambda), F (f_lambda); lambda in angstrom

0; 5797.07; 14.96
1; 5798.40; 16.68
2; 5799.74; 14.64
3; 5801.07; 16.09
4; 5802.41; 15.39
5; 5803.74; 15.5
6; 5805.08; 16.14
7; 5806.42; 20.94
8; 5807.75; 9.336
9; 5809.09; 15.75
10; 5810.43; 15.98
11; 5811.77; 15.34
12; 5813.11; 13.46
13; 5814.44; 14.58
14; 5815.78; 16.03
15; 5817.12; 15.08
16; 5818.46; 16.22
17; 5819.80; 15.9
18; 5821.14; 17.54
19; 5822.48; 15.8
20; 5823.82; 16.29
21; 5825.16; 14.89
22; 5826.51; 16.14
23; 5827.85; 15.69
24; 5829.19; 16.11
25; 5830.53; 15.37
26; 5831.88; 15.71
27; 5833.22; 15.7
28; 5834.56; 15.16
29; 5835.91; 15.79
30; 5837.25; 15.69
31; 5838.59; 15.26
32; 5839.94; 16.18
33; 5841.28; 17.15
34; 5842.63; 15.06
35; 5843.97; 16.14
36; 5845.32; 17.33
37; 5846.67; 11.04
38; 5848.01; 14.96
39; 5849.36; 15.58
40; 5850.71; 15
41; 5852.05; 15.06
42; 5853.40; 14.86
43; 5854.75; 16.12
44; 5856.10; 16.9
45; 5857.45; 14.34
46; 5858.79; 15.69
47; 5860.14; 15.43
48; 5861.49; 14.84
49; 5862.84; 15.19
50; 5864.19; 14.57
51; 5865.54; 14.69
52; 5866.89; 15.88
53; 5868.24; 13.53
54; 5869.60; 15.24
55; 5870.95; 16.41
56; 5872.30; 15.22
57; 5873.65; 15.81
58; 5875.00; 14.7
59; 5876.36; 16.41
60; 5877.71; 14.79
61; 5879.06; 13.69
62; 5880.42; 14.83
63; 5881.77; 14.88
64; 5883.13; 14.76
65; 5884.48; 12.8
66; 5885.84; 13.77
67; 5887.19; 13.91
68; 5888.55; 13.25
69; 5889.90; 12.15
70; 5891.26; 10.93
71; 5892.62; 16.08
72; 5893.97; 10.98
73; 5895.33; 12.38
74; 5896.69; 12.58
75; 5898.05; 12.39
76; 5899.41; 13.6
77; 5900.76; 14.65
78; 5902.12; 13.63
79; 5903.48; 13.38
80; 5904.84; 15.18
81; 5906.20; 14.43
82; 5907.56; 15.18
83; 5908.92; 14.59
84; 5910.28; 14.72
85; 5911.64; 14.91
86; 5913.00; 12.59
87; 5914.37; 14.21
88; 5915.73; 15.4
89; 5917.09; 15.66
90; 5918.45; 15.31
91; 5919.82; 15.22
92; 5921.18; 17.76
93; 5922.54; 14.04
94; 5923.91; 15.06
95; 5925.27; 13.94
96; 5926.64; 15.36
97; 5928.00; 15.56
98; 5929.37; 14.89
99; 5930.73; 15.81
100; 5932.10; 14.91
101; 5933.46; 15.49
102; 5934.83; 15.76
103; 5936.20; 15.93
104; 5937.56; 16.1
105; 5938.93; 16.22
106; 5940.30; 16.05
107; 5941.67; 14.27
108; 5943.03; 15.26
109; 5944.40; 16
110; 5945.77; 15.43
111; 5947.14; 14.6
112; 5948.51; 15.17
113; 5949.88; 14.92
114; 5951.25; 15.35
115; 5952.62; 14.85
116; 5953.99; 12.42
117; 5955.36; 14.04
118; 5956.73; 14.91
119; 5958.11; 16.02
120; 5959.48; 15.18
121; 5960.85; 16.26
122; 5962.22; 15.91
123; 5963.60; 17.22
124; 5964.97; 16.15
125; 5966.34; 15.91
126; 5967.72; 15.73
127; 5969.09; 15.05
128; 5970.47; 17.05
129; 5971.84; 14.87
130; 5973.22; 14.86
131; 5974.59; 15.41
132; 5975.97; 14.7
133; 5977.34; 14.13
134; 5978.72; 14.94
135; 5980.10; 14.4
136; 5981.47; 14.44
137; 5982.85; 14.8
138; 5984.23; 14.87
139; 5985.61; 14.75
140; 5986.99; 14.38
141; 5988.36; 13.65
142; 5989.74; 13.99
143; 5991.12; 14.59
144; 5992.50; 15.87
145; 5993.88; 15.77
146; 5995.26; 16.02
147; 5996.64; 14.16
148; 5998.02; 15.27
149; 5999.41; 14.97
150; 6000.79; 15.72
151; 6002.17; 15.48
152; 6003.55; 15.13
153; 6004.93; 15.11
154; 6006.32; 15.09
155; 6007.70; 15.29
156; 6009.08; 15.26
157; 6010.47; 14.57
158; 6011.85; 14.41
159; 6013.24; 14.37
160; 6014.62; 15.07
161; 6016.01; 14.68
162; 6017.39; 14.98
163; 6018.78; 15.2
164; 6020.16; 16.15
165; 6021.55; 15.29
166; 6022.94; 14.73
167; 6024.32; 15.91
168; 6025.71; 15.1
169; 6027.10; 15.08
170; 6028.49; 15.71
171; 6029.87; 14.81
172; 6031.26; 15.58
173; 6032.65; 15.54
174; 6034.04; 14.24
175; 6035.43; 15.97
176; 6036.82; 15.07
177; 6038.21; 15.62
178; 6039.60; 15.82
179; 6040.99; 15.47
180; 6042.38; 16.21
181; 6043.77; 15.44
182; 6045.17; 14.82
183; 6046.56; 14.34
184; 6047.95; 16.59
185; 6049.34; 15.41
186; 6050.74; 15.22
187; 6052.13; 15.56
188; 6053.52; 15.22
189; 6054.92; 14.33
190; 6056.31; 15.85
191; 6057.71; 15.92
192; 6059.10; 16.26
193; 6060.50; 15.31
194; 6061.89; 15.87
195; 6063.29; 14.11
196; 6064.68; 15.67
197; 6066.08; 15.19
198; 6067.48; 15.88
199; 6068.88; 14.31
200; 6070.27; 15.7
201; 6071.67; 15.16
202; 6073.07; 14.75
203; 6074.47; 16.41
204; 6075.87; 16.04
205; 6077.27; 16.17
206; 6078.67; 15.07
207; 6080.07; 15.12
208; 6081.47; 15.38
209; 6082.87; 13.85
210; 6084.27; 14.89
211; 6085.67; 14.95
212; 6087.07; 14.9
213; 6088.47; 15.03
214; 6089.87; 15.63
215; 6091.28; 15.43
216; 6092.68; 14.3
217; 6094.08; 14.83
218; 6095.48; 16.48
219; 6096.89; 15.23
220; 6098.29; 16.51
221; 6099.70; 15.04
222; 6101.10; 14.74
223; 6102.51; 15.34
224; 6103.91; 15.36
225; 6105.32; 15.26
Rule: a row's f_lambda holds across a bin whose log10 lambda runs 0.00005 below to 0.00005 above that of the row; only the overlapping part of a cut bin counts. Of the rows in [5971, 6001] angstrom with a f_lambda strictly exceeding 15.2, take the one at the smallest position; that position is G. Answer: 5974.59 angstrom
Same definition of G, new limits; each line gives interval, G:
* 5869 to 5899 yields 5869.60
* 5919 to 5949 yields 5919.82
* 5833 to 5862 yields 5833.22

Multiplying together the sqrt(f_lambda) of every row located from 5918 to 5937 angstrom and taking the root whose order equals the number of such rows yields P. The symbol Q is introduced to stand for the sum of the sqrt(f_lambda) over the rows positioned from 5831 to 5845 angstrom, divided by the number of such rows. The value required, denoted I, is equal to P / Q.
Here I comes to 0.99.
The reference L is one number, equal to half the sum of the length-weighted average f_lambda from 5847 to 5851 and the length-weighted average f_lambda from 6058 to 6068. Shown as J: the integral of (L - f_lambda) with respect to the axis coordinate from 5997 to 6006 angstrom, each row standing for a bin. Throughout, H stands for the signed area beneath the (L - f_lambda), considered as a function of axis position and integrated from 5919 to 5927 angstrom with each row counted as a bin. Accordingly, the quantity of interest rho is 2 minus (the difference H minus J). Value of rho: 2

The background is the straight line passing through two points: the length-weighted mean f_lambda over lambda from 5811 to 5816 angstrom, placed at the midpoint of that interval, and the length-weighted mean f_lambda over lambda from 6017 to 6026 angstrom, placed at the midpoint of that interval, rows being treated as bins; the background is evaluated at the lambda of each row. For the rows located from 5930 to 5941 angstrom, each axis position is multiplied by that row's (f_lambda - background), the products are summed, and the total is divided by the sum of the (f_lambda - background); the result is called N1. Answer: 5936.8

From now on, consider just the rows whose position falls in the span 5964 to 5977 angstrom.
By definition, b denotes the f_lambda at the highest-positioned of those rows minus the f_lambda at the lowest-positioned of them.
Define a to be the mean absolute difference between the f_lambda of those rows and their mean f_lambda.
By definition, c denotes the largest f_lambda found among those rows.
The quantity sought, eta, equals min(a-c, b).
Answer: -16.4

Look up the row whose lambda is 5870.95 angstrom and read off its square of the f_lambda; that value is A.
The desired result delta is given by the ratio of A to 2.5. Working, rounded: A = 269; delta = 108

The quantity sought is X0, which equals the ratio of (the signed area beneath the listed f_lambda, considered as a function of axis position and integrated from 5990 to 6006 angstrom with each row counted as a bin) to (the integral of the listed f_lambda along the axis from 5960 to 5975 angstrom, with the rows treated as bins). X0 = 1.02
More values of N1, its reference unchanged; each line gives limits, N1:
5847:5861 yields 5855.1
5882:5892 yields 5888.6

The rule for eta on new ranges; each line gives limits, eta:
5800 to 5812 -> -19.4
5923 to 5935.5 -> -15.4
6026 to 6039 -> -15.5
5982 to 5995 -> -15.3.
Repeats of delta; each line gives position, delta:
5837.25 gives 98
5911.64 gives 89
